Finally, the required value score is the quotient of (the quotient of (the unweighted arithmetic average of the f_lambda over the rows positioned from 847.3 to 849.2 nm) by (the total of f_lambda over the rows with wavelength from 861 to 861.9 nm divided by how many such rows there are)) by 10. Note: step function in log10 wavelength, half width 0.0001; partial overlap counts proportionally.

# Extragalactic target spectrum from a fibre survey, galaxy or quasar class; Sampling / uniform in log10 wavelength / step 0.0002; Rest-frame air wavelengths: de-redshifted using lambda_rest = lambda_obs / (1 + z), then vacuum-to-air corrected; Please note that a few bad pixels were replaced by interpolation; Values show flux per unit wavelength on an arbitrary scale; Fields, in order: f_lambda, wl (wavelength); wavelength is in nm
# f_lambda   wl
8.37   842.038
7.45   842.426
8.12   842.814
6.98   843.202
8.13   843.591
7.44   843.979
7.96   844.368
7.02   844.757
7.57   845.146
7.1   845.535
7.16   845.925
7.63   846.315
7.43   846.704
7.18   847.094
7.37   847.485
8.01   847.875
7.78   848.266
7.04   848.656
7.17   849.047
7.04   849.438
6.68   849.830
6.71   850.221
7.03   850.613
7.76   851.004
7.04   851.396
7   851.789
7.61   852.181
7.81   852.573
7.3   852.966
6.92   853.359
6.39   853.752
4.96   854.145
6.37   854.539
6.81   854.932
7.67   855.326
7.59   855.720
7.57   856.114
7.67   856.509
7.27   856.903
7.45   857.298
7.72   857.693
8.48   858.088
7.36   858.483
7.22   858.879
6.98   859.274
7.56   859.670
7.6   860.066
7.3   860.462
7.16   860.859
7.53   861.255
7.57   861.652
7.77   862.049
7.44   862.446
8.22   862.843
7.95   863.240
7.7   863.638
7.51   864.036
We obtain 0.099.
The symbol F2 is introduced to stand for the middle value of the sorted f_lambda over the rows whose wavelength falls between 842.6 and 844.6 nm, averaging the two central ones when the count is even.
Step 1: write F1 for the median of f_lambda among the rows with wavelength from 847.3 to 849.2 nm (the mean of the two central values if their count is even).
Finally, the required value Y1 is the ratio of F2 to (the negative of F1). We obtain -1.08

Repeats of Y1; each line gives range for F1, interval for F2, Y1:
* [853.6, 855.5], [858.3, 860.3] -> -1.15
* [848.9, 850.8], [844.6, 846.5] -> -1.02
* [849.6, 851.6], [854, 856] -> -0.97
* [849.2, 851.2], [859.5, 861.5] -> -1.07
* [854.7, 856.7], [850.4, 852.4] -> -0.93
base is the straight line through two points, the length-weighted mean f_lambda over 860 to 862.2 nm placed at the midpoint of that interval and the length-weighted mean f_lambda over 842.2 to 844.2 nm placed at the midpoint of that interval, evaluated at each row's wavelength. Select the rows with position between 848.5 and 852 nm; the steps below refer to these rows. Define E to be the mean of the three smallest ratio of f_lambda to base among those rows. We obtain 0.90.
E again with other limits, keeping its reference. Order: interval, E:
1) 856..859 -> 0.97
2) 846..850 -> 0.91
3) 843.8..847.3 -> 0.93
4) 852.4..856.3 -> 0.78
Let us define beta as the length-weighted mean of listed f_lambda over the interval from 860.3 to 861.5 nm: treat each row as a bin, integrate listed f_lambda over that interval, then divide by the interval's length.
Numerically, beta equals 7.34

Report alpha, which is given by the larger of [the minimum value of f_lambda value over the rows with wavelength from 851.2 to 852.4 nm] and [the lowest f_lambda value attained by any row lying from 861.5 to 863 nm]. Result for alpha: 7.44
